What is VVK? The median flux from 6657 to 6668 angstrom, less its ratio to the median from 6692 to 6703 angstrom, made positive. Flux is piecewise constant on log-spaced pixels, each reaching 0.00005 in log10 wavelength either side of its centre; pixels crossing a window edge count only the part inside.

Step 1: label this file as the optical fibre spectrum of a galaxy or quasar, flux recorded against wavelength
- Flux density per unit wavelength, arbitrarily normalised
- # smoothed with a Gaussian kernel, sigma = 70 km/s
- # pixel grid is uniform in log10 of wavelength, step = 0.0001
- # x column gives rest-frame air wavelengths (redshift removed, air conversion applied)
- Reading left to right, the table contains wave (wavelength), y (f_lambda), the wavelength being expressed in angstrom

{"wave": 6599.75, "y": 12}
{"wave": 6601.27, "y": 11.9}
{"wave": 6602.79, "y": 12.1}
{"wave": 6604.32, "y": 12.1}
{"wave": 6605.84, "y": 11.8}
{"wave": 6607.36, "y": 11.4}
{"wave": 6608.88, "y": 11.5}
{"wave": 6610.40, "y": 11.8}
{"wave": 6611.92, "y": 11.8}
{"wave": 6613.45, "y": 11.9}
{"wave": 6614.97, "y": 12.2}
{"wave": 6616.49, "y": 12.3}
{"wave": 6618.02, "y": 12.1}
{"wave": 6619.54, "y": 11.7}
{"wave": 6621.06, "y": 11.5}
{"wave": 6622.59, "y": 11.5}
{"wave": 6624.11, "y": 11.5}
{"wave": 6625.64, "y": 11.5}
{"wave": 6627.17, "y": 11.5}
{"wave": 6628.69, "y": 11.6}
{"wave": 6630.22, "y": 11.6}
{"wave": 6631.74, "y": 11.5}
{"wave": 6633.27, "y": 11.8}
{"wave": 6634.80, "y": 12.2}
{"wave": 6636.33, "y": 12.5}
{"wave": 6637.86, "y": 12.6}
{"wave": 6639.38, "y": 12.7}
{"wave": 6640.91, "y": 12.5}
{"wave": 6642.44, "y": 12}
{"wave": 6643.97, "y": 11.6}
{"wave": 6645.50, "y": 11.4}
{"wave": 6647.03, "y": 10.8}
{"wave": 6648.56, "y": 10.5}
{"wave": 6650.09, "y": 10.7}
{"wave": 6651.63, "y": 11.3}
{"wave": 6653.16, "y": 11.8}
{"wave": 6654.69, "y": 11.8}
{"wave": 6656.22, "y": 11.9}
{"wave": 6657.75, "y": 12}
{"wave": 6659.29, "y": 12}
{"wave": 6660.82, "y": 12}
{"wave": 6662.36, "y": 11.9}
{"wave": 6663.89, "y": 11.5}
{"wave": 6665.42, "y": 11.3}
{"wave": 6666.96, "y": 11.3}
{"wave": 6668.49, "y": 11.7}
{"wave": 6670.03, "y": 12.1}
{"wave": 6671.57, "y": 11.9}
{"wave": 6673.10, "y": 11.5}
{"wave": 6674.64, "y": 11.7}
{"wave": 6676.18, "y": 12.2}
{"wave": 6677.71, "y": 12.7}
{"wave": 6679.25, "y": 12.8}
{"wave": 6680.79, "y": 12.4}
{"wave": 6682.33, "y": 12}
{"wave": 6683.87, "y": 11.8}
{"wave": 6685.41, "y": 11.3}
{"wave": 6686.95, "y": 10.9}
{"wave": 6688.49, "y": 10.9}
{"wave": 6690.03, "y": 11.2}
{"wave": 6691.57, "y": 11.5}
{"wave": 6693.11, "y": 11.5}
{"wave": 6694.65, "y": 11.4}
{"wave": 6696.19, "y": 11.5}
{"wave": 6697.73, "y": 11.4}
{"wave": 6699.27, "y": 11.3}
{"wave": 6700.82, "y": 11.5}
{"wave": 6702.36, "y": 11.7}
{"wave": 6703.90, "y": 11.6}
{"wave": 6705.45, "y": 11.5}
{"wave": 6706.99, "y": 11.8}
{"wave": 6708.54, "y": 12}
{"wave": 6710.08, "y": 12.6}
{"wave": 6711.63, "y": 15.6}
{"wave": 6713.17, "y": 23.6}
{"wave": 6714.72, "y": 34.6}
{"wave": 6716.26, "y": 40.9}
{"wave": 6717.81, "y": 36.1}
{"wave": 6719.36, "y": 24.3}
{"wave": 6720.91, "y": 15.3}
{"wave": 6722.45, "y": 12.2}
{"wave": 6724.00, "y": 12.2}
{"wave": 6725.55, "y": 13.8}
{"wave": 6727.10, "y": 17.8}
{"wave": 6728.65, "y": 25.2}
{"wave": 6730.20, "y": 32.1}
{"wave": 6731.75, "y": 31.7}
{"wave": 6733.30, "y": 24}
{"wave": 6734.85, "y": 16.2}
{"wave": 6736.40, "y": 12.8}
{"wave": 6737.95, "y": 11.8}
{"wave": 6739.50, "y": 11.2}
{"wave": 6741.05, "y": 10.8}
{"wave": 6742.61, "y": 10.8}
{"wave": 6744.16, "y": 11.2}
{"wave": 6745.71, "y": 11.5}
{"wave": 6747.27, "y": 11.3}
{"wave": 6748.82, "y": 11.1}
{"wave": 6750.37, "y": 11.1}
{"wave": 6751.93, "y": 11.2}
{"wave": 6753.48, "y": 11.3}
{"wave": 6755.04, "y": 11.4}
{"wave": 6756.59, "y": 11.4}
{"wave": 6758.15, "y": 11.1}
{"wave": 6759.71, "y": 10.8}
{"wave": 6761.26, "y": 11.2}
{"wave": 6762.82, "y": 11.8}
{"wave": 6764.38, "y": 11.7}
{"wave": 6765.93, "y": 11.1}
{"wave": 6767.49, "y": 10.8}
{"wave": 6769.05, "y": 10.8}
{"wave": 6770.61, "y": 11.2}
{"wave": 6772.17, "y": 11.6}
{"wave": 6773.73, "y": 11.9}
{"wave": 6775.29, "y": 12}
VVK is 10.9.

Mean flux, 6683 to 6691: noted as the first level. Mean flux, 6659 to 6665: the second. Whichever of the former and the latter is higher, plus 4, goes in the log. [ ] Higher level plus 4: 15.8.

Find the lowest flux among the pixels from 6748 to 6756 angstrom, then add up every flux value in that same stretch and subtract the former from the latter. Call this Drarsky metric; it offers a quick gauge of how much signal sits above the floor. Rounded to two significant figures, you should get 45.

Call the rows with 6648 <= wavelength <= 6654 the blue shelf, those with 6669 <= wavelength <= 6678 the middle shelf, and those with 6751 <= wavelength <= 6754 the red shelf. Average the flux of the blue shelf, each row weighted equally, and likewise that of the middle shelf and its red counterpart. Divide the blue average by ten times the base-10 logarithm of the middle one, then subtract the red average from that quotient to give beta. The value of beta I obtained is -10.2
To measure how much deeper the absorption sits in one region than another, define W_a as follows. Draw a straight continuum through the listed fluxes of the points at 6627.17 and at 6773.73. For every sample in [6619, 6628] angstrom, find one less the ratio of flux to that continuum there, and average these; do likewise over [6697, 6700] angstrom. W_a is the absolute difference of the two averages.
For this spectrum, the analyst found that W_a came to 0.03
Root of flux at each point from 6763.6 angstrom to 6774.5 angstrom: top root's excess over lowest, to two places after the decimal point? 0.16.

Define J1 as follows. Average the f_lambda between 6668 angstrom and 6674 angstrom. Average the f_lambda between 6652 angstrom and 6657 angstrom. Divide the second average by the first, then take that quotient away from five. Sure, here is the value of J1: 4.00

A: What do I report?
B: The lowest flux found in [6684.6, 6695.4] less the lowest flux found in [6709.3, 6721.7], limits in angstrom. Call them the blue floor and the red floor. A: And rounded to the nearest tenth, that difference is -1.7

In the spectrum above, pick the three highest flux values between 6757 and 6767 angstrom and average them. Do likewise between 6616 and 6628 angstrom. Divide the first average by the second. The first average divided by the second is 1.0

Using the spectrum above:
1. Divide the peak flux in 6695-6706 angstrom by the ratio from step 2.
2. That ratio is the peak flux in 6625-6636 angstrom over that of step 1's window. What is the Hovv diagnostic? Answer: 11.2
